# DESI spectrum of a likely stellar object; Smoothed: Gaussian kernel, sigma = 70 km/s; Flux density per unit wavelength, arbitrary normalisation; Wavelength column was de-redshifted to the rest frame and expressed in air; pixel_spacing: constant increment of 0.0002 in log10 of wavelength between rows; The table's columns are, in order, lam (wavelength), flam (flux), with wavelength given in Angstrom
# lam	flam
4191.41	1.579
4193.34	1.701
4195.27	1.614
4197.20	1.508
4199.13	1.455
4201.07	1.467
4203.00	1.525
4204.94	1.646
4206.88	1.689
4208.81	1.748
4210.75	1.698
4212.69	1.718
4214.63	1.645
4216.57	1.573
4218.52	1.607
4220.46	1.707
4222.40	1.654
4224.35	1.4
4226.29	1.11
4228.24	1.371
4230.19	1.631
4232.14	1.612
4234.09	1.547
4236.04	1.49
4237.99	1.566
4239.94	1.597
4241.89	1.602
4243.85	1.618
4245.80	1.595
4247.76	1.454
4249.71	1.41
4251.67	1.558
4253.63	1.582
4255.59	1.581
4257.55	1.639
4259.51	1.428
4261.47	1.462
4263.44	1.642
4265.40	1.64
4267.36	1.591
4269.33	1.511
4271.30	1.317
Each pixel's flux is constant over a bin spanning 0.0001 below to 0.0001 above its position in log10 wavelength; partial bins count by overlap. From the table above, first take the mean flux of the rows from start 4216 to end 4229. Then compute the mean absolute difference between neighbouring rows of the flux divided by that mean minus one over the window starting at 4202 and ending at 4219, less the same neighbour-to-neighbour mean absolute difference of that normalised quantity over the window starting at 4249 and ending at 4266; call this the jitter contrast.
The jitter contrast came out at -0.02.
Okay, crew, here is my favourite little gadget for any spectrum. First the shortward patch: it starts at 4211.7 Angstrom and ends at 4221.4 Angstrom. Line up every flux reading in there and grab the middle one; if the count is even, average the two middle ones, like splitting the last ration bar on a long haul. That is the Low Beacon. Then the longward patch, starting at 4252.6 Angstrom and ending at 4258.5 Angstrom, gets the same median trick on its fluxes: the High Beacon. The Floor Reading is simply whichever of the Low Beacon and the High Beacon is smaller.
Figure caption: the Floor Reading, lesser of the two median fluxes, 1.58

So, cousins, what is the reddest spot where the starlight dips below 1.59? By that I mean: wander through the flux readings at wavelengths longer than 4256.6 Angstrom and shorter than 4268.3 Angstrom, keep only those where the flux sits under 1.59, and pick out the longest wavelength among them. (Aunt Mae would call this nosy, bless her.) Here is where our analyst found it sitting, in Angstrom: 4261.47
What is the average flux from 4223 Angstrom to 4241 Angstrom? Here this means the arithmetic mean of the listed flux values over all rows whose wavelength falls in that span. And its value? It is 1.48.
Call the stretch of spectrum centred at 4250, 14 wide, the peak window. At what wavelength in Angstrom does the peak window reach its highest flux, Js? 4243.85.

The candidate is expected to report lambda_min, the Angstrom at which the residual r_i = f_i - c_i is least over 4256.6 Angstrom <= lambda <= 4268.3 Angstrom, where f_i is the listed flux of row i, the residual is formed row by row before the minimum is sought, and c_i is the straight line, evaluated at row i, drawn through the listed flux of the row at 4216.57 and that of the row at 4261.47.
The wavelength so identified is 4259.51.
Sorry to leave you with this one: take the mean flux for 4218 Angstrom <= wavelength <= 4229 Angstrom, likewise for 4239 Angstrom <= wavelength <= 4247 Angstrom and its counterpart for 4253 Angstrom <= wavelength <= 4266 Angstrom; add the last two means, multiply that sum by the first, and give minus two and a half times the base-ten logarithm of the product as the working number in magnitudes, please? -1.67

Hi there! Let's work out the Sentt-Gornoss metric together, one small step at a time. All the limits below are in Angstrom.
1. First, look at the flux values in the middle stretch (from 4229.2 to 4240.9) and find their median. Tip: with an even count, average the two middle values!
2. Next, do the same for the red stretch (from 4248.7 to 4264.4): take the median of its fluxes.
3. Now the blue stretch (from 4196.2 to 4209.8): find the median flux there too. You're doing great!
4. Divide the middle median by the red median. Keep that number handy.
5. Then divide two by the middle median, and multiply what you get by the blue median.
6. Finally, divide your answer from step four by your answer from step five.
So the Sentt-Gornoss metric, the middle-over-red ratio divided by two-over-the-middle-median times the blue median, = 0.522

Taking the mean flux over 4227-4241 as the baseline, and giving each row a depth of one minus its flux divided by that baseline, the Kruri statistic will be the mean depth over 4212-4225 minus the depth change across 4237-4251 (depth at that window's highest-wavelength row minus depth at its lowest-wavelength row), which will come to -0.15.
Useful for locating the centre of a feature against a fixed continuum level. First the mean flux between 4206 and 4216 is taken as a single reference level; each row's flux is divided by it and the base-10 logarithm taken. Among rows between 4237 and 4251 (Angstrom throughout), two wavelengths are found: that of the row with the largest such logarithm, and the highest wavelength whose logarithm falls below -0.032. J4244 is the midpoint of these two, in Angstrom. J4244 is 4246.8 Angstrom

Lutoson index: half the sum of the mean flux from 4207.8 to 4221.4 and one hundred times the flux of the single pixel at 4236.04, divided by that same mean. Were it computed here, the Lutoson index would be 45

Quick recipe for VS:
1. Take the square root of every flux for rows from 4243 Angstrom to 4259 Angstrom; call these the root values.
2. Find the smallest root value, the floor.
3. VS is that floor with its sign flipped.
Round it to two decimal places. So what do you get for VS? -1.19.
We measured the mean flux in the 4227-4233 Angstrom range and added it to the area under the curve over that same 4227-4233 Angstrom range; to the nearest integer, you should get 11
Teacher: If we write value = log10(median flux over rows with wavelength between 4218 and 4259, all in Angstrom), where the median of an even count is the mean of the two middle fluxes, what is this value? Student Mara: 0.199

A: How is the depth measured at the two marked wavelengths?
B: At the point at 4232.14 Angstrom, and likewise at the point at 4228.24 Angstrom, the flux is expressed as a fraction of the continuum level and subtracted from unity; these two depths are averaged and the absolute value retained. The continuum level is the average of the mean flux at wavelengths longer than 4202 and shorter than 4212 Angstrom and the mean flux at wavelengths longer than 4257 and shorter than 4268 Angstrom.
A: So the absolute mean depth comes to 0.08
